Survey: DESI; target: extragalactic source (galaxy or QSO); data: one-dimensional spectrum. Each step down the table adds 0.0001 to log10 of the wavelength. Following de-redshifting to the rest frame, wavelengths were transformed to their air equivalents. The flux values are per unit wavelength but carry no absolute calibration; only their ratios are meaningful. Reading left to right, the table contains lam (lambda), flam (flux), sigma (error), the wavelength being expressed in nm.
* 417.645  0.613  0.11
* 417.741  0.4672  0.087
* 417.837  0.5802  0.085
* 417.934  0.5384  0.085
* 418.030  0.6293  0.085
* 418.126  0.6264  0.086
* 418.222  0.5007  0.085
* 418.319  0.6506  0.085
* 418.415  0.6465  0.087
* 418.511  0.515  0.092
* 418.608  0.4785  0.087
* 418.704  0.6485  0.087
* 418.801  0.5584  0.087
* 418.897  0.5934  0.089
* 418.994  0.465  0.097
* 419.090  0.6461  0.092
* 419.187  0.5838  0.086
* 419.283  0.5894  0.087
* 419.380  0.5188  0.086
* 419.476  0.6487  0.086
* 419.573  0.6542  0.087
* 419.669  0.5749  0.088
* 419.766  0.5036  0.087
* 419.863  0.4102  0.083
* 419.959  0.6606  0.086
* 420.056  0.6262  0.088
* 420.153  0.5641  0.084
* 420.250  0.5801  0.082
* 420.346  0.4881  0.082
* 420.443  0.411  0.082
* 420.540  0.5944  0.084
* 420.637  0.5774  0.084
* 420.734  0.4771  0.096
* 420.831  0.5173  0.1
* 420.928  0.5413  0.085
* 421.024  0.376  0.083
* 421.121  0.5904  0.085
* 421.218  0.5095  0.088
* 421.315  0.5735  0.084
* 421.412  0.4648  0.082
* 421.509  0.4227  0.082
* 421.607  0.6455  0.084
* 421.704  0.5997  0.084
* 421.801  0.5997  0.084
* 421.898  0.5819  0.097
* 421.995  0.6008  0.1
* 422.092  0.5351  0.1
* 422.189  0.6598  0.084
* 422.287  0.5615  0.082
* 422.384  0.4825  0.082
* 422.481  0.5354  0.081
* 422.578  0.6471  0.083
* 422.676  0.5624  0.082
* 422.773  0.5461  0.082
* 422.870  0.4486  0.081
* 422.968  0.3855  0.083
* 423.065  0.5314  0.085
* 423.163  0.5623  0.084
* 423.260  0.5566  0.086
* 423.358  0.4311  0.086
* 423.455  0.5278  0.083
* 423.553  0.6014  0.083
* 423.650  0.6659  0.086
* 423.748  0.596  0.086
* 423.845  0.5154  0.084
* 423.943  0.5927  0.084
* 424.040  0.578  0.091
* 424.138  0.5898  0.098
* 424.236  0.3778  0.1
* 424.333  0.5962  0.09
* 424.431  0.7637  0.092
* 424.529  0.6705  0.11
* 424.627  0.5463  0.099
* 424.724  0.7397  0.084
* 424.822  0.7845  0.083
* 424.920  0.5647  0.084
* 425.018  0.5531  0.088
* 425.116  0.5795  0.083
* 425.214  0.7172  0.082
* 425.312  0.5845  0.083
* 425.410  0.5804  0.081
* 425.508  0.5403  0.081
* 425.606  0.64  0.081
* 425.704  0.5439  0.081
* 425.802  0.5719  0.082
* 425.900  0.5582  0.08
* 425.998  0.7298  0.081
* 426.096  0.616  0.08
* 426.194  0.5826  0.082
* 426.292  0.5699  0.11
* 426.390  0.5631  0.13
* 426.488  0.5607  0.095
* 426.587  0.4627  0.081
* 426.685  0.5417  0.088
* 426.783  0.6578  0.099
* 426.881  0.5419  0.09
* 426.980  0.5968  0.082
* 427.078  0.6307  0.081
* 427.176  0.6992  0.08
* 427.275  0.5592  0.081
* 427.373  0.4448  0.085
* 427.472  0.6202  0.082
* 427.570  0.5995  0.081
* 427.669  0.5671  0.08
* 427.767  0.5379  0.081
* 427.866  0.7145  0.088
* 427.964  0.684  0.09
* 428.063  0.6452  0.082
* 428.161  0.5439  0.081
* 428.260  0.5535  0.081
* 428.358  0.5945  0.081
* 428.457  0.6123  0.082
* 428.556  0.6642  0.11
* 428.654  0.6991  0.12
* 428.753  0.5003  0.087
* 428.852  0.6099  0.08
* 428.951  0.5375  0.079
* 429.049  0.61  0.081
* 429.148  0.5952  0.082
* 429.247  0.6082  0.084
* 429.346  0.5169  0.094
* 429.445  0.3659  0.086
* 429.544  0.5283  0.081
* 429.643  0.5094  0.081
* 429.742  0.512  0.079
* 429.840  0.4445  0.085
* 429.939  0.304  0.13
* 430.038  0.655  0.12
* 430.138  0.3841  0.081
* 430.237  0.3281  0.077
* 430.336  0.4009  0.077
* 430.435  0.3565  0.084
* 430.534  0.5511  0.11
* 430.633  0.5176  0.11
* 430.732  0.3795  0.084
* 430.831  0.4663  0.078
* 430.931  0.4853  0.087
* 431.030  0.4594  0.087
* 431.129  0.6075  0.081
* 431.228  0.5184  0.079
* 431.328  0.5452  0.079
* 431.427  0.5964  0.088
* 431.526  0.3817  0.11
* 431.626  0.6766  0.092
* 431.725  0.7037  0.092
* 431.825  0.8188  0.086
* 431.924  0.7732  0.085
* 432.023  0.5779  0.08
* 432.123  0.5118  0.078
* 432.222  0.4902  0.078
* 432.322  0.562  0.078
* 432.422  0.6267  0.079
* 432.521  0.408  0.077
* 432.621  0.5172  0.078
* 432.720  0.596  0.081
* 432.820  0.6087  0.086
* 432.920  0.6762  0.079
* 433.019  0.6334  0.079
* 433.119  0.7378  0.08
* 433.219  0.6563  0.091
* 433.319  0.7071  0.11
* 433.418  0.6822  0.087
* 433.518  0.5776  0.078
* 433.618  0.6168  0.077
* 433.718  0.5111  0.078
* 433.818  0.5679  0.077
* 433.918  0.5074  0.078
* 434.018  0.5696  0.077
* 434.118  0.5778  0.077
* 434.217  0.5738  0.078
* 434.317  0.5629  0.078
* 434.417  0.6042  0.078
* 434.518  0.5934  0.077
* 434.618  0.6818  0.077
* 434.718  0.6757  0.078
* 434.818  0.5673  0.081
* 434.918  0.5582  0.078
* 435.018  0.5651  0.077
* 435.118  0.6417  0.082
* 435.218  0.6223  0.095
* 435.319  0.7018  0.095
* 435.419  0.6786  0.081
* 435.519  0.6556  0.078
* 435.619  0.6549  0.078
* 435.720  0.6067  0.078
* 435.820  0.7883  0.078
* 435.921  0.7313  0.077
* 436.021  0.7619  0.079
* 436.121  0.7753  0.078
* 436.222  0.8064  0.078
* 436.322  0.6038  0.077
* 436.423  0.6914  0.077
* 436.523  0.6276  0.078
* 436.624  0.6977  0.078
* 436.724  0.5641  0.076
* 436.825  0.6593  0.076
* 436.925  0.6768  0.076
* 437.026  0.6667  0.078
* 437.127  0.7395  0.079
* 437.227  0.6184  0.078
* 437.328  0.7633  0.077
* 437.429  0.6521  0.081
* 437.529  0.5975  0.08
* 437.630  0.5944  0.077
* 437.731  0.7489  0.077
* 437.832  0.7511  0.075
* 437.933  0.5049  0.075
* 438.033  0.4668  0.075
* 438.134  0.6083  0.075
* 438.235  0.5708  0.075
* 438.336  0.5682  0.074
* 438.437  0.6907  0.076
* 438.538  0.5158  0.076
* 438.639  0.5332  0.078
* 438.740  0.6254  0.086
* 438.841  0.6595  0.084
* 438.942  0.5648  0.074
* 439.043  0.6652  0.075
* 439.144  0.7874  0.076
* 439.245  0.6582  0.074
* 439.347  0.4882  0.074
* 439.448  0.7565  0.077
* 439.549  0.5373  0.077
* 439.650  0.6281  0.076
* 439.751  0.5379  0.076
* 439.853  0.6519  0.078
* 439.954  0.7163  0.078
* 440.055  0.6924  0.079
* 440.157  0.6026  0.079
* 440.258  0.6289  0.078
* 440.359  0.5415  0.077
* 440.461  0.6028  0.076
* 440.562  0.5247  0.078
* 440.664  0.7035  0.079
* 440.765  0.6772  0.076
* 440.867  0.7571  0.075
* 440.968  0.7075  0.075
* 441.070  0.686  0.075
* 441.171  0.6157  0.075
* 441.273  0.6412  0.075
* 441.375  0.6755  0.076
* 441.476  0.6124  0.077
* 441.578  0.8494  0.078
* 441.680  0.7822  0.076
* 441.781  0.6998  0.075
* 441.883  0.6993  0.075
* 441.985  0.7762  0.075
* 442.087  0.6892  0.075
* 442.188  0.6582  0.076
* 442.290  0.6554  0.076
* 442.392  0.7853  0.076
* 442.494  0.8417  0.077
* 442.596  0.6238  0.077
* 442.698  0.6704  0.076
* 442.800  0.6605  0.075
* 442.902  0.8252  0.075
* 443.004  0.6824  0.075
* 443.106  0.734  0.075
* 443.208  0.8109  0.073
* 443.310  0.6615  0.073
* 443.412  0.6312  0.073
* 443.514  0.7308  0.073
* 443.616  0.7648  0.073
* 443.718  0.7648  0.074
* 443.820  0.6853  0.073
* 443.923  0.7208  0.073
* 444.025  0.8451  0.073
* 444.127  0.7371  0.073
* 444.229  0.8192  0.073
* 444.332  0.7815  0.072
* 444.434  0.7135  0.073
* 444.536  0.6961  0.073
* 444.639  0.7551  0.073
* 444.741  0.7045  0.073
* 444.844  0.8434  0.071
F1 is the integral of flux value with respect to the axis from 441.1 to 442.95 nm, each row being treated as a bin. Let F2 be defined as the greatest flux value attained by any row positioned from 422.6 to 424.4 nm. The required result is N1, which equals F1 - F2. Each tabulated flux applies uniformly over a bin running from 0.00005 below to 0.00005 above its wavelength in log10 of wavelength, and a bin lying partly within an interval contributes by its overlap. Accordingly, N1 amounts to 0.6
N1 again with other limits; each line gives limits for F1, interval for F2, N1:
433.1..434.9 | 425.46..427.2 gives 0.4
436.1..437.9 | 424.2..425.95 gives 0.4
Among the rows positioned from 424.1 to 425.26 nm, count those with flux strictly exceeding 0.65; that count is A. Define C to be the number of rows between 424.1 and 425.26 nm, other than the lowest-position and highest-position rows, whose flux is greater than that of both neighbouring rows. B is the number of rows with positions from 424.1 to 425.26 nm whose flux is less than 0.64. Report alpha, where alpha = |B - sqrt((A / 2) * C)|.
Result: 4.8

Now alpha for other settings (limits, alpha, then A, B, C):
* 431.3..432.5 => 6.0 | 4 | 8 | 2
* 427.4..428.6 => 6.8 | 3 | 8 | 1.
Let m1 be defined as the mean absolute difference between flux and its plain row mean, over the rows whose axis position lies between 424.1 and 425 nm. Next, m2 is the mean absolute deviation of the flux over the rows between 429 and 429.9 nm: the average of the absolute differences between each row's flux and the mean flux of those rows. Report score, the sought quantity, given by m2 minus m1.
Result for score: -0.044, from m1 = 0.101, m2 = 0.057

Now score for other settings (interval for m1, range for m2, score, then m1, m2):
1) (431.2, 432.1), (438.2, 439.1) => -0.054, 0.108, 0.054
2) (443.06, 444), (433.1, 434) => 0.026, 0.043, 0.069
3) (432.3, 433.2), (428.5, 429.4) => -0.017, 0.067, 0.050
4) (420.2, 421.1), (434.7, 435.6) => -0.016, 0.061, 0.046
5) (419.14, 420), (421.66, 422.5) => -0.023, 0.063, 0.039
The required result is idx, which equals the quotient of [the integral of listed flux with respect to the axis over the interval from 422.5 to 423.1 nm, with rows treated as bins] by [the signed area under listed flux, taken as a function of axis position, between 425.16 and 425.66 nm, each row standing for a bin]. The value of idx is 1.0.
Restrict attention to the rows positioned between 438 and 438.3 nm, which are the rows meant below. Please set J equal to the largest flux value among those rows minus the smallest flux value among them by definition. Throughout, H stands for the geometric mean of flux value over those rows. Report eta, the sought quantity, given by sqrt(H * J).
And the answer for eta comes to 0.278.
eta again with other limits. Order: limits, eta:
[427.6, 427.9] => 0.326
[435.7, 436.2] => 0.364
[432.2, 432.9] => 0.343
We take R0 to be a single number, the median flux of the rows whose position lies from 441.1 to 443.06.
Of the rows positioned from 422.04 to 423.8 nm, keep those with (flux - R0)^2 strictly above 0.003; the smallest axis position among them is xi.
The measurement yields 422.092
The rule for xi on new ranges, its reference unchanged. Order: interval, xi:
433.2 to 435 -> 433.518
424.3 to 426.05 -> 424.333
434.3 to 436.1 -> 434.317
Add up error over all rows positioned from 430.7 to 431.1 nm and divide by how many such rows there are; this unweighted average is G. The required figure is 0.0840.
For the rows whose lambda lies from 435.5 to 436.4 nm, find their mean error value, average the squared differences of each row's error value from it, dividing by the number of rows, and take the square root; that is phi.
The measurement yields 0.0006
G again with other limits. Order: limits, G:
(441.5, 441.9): 0.0760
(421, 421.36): 0.0850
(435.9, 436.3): 0.0780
